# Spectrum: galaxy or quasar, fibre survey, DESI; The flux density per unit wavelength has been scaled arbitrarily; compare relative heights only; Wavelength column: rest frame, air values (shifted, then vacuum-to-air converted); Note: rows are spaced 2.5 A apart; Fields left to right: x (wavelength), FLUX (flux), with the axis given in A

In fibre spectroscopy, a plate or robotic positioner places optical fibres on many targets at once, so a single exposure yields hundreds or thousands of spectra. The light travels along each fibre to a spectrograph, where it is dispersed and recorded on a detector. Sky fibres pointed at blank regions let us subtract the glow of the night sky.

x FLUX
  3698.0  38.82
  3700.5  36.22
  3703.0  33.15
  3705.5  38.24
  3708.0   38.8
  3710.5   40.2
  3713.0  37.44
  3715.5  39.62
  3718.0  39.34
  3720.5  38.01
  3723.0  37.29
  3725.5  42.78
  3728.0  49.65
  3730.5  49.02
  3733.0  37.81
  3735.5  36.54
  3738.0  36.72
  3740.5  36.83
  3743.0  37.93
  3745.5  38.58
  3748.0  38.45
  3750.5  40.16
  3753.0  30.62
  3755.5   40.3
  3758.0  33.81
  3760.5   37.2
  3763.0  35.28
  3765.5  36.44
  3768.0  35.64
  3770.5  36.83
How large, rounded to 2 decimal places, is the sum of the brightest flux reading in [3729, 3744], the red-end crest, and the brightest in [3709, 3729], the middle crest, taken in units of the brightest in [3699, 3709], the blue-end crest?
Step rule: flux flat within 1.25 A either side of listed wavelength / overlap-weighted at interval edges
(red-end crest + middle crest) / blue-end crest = 2.54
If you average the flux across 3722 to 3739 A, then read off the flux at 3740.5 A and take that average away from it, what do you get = -5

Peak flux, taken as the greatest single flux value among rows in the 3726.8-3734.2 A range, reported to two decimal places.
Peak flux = 49.65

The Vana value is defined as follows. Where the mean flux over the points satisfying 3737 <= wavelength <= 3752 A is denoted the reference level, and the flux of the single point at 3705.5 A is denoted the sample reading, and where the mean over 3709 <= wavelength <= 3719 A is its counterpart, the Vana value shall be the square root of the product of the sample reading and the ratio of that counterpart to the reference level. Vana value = 6.27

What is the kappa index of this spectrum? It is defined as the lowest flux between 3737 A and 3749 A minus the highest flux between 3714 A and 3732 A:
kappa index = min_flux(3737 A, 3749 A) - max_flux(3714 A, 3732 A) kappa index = -12.9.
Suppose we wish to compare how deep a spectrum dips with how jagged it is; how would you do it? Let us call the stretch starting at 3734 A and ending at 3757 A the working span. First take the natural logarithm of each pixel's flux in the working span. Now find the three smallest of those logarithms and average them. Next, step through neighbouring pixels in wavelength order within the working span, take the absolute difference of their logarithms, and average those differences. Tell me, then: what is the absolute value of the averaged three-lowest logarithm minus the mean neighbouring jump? 3.46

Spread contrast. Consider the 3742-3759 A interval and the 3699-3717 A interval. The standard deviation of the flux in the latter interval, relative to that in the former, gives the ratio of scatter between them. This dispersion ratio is 0.7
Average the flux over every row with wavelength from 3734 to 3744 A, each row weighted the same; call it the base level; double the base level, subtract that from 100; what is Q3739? 26.0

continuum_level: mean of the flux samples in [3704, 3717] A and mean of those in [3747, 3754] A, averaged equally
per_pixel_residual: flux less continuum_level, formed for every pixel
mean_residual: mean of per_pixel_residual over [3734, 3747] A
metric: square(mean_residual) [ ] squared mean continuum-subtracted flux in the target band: 0.1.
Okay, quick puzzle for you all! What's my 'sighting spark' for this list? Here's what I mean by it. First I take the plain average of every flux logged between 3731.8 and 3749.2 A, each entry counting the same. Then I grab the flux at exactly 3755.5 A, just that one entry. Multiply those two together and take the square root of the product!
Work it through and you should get 38.9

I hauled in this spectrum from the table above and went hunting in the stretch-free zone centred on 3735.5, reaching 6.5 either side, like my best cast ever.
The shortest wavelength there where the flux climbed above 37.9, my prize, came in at 3730.5 A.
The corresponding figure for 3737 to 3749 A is 3743.0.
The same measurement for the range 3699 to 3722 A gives 3705.5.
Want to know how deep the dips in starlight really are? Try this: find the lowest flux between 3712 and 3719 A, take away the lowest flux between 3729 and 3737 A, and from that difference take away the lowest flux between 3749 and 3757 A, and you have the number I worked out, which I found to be -30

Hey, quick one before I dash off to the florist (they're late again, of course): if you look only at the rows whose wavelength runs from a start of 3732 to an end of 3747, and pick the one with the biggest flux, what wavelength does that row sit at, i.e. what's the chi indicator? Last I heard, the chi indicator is 3745.5 A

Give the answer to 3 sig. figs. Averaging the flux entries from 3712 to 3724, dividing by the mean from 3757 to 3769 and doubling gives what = 2.15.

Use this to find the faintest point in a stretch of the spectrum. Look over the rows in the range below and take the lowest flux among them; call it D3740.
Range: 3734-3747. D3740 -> 36.54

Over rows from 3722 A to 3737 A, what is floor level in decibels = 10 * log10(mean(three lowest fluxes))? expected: 15.7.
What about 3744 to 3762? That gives 15.3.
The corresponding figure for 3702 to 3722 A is 15.6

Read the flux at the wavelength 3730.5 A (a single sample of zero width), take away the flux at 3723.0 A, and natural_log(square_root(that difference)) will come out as 1.2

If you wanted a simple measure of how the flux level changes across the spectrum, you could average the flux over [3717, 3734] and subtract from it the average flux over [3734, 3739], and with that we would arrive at 5.4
